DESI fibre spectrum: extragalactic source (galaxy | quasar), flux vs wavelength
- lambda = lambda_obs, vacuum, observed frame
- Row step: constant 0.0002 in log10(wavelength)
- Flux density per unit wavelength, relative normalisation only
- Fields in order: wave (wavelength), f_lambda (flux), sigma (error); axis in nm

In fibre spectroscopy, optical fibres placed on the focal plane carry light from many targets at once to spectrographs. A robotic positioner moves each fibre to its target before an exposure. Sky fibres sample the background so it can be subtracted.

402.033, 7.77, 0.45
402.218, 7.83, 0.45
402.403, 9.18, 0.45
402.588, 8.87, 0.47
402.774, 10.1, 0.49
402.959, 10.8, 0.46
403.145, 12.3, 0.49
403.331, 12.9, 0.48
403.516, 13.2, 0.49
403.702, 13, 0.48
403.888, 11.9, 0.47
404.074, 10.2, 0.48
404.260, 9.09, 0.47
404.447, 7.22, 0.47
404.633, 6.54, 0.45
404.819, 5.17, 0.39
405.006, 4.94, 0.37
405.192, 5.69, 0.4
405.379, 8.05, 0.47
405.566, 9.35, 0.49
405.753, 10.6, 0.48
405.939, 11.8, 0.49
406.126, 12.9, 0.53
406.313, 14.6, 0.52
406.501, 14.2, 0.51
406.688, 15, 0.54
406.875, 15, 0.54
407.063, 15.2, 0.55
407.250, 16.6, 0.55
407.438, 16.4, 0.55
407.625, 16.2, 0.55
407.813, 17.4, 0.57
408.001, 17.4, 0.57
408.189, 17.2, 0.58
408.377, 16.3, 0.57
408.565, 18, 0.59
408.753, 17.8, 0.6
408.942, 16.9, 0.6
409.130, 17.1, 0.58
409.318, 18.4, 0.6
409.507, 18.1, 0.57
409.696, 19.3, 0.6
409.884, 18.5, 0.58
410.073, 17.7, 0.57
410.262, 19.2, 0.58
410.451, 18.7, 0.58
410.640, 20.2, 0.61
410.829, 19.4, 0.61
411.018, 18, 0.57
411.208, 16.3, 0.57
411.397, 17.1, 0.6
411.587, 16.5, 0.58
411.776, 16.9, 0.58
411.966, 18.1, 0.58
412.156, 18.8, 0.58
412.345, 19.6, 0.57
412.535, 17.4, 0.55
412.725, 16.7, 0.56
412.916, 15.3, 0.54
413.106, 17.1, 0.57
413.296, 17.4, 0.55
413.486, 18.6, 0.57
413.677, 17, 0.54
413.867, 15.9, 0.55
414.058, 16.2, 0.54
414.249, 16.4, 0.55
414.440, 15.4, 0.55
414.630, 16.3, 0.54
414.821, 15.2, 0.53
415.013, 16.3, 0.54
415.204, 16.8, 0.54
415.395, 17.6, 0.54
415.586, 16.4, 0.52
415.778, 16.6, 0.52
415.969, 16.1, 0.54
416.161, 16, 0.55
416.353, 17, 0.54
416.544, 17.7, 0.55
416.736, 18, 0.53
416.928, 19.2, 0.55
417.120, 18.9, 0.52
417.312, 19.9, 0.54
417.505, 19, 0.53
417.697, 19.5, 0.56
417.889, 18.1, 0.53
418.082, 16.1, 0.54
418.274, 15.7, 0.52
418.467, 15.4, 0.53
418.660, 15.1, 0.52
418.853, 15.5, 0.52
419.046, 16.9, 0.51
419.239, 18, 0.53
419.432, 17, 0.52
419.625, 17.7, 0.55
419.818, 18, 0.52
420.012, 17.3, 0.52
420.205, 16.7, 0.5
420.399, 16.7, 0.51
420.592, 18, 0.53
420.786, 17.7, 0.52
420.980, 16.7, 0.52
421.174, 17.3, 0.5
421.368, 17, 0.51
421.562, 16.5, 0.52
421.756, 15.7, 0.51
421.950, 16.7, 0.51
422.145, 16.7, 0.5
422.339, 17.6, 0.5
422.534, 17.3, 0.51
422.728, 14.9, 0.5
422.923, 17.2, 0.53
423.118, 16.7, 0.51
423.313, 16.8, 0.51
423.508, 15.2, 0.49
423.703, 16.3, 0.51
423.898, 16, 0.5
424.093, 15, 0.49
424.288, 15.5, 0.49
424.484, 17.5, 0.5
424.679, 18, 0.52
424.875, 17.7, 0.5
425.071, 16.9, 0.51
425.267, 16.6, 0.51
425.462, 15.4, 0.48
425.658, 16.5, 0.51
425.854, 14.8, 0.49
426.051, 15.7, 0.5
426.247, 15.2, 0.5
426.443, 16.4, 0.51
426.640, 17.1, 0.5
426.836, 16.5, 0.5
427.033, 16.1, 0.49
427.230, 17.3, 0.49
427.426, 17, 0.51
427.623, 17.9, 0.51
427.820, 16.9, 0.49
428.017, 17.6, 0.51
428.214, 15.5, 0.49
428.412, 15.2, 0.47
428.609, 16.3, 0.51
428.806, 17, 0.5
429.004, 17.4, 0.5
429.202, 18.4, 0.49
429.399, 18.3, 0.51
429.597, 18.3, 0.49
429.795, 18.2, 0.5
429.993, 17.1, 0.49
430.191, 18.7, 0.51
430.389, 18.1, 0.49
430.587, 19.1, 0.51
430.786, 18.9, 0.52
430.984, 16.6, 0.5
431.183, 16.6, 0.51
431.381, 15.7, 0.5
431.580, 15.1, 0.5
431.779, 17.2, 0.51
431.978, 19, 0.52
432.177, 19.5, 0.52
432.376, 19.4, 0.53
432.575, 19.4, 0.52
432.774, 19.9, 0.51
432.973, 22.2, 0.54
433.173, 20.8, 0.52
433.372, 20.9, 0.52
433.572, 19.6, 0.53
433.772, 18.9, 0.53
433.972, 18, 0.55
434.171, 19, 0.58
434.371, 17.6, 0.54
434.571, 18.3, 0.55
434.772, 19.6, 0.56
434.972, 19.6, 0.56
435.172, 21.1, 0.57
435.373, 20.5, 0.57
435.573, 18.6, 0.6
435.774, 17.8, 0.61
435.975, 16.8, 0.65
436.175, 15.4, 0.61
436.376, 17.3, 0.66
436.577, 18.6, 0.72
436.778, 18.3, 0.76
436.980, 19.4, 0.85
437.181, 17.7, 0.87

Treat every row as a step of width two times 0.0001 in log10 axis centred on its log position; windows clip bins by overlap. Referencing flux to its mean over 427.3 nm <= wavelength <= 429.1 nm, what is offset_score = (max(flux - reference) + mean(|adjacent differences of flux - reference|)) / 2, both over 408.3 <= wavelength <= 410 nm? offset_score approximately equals 1.68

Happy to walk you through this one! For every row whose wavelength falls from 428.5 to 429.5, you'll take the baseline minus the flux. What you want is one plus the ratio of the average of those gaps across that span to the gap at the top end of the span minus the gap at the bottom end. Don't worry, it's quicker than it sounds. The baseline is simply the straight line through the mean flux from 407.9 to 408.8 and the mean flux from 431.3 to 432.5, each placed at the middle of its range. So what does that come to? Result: 0.9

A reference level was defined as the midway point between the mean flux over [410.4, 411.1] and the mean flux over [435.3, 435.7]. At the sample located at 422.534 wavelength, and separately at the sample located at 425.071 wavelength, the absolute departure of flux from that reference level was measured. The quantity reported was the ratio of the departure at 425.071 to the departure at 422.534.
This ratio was 1.2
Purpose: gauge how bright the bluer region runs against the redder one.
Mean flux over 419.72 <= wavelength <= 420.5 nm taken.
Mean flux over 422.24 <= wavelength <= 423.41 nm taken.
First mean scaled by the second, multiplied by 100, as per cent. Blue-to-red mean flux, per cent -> 103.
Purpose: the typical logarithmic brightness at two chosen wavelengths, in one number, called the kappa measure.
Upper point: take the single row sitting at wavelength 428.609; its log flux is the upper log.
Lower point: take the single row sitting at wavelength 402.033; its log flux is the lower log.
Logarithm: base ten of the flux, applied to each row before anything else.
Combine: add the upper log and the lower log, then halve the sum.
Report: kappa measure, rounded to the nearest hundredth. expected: 1.05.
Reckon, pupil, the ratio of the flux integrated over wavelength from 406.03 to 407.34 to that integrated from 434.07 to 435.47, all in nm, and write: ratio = 0.71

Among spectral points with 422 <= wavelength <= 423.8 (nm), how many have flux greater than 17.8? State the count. 0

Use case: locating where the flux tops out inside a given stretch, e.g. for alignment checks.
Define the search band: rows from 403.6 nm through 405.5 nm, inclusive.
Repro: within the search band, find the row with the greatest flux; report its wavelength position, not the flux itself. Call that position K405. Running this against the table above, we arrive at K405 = 403.702 nm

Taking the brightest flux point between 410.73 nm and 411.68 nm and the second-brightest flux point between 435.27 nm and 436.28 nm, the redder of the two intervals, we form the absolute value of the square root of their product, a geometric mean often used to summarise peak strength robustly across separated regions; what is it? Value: 19.0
